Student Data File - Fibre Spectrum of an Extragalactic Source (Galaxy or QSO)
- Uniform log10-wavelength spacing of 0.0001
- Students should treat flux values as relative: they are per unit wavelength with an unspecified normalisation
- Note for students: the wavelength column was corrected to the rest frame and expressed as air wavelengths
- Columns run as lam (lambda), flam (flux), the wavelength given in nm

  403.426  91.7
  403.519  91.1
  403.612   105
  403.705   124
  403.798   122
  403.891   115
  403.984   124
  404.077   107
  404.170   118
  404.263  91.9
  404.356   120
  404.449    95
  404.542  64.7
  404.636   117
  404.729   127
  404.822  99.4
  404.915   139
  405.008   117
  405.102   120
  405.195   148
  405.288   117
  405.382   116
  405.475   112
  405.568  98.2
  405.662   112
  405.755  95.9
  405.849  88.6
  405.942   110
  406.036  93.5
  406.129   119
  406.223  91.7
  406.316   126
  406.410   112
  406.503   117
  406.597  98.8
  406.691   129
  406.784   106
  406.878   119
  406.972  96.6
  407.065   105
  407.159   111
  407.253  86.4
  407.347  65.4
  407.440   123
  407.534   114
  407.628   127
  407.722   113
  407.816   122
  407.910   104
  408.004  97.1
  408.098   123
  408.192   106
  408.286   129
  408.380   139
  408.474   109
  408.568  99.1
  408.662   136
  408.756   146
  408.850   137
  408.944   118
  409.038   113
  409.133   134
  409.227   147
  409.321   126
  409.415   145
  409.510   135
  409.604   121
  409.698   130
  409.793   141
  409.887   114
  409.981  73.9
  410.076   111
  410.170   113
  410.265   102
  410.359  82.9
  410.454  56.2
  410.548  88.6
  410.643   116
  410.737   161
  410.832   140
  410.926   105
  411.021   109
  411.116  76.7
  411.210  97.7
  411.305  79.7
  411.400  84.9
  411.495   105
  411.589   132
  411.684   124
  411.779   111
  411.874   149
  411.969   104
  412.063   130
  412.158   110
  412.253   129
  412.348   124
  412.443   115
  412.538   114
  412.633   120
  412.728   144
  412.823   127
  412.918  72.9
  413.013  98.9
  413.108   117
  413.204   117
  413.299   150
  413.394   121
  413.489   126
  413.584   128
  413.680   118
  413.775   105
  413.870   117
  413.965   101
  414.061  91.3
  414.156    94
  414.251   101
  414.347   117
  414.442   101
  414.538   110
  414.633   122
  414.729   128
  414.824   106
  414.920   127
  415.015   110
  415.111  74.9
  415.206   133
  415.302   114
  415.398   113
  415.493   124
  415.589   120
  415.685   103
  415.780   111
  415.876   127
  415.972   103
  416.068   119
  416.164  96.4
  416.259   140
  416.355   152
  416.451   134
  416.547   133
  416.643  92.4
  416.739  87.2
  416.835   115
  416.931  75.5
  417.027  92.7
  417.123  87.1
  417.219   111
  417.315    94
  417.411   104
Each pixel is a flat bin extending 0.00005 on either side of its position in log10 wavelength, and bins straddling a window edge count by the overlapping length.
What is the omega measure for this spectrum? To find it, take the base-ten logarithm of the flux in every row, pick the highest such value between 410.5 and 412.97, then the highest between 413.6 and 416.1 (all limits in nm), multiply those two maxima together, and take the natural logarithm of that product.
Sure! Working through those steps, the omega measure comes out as 1.54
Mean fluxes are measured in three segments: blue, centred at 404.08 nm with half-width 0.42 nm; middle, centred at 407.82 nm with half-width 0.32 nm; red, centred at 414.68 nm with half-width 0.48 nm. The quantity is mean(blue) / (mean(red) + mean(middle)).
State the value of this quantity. 0.504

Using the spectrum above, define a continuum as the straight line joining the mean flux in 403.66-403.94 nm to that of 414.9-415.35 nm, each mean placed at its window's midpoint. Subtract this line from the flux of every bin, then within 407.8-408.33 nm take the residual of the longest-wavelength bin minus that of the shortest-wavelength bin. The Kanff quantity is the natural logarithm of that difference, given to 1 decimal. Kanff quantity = 2.0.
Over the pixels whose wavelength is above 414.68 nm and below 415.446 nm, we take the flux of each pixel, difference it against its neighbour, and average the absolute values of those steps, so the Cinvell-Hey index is 24.7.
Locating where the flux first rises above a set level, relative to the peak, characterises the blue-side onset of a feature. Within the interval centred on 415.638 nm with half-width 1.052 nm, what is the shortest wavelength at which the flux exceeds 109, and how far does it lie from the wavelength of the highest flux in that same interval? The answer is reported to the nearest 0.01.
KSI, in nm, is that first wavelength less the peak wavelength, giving -1.72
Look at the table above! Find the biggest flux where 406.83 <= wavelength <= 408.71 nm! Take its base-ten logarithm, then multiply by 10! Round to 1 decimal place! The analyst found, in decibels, 21.4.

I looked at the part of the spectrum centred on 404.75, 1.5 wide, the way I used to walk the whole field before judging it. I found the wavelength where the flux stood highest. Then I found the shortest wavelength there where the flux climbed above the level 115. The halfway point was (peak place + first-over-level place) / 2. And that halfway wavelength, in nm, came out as 404.68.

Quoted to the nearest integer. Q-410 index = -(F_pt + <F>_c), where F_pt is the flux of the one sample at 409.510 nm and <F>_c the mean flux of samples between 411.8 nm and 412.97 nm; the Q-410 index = -255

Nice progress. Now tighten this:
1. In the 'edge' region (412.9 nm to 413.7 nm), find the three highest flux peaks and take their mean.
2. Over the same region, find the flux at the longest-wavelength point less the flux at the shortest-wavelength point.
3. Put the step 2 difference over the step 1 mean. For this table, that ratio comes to 0.33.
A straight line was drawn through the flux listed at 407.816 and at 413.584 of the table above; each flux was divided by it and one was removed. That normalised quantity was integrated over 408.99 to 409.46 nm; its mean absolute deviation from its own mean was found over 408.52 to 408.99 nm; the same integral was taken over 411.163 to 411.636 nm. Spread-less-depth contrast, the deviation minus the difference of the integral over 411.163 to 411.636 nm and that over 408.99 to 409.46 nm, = 0.26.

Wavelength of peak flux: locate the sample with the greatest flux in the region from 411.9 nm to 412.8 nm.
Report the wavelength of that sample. 412.728 nm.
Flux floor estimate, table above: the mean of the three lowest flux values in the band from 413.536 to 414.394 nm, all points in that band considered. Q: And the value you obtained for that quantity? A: 95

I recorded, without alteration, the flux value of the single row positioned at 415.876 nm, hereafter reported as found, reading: 127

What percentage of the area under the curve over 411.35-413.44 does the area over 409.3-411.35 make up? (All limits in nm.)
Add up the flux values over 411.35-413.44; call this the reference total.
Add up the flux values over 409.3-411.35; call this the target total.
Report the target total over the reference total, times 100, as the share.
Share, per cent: 93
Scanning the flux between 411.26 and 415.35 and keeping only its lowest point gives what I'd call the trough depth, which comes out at 72.9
